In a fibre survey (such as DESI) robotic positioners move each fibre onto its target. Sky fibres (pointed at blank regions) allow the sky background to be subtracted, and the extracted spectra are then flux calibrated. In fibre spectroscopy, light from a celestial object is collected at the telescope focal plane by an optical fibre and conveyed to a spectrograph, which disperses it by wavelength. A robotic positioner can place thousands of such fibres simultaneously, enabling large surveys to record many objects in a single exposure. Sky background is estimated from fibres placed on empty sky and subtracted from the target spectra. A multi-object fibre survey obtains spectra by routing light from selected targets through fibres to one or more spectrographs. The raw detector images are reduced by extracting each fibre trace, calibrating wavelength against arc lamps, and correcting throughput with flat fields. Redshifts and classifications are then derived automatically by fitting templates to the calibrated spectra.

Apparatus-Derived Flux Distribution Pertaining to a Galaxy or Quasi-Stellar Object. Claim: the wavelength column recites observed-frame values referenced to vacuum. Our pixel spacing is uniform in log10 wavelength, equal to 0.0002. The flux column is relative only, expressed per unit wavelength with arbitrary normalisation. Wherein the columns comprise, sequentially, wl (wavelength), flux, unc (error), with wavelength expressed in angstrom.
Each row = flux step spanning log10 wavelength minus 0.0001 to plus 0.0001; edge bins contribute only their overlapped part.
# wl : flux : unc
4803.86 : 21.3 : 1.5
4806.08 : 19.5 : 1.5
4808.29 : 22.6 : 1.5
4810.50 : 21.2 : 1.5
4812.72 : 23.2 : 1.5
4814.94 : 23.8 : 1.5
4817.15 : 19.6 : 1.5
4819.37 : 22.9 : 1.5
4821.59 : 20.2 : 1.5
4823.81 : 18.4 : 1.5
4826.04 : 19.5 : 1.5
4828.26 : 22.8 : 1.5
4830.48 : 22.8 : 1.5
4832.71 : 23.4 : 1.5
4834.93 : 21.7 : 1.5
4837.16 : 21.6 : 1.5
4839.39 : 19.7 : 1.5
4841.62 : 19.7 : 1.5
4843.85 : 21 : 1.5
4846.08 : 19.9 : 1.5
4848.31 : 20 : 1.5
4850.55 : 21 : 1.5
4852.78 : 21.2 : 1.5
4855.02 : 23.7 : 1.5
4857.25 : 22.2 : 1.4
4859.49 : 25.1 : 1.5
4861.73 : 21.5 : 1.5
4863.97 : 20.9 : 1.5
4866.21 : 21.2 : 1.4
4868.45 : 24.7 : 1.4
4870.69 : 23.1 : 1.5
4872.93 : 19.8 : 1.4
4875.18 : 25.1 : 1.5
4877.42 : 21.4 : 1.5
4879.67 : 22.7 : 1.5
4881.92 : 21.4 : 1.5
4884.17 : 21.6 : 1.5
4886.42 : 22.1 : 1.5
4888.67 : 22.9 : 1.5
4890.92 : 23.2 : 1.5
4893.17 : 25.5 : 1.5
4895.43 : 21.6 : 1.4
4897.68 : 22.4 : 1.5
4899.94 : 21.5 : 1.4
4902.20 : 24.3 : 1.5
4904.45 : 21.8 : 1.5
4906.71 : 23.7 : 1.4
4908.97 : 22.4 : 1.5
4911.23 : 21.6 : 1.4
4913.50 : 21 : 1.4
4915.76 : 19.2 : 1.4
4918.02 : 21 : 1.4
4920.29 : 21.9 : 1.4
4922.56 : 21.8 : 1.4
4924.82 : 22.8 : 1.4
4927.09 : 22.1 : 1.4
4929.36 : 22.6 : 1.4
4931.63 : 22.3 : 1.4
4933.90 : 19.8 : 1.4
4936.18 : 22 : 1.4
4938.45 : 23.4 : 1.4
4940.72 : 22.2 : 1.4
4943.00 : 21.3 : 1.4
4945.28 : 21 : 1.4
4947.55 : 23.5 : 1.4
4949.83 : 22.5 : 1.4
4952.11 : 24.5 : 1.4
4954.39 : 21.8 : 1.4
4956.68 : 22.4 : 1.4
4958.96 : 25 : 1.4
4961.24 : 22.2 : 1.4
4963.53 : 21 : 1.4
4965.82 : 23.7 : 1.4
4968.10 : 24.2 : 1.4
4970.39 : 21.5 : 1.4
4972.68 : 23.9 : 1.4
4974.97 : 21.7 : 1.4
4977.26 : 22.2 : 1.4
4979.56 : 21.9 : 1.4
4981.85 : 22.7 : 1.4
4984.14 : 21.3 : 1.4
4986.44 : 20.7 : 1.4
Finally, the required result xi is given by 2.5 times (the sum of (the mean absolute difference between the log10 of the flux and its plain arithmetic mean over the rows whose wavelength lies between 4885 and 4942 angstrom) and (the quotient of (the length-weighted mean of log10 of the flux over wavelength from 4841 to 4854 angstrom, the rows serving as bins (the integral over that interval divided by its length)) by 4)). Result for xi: 0.864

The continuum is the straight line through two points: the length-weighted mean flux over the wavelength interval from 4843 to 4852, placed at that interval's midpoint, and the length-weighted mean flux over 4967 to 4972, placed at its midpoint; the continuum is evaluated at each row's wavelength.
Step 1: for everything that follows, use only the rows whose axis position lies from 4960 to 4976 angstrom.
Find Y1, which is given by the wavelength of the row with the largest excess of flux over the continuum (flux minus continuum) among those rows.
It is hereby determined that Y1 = 4968.10 angstrom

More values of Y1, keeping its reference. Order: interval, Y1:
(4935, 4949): 4938.45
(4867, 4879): 4875.18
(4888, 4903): 4893.17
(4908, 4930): 4924.82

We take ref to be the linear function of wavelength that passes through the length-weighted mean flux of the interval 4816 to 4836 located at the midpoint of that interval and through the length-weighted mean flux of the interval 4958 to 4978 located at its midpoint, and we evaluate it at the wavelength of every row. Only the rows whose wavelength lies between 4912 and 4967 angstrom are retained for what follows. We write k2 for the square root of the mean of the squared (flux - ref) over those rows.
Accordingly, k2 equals 1.29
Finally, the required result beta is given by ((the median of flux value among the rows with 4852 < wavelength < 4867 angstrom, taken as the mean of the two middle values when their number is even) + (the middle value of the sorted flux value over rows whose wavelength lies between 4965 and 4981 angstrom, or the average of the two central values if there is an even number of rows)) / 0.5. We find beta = 87.4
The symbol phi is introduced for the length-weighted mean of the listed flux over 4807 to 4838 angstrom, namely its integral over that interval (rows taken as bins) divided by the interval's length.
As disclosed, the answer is 21.7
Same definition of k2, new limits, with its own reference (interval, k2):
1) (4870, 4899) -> 1.59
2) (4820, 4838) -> 1.62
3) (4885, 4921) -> 1.49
